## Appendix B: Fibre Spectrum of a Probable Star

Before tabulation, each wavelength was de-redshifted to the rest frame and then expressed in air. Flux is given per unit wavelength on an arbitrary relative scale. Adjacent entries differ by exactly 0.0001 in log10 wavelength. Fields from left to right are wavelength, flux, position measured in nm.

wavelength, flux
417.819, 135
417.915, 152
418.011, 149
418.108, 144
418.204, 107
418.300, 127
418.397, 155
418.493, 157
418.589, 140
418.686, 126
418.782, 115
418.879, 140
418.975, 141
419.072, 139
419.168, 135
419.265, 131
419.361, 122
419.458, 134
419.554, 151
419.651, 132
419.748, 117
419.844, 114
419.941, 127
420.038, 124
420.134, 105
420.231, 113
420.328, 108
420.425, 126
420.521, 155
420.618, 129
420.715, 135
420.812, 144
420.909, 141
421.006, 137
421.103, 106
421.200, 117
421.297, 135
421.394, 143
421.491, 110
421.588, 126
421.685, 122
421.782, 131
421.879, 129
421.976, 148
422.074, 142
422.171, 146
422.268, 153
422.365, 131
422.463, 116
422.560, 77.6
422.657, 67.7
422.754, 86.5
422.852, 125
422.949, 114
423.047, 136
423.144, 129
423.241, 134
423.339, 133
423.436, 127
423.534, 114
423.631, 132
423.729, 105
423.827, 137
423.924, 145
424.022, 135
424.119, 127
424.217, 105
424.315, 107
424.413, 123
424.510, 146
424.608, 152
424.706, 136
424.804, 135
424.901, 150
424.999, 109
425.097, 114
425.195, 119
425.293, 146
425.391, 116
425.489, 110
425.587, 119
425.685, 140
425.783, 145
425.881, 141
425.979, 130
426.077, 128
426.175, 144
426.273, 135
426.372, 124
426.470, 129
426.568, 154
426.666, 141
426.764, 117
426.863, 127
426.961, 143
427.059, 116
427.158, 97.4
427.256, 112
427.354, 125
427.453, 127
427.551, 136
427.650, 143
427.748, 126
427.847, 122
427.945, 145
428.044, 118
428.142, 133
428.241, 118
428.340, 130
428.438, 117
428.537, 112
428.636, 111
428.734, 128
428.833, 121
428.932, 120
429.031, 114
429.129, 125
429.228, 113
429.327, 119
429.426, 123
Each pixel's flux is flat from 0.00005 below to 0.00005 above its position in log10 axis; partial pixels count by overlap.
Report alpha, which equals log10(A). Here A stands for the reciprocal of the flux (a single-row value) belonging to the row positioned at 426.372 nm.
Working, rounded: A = 0.0081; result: -2.09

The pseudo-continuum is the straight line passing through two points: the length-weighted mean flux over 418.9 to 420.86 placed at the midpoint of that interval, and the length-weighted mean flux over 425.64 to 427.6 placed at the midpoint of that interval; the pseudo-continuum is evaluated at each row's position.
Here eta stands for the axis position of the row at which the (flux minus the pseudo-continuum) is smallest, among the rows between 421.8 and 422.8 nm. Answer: 422.657 nm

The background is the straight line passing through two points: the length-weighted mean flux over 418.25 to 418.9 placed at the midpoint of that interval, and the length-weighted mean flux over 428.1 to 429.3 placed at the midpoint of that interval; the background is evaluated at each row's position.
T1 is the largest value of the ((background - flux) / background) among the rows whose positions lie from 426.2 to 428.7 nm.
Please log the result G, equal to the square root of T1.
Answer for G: 0.453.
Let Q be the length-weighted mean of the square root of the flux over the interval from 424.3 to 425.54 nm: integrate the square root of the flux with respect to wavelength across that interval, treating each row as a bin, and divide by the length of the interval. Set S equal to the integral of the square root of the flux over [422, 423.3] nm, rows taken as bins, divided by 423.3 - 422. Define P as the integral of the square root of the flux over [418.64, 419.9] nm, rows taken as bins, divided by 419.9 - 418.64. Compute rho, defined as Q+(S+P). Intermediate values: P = 11.4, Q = 11.31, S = 10.9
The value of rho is 33.6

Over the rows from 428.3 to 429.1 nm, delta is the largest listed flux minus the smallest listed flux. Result 19.0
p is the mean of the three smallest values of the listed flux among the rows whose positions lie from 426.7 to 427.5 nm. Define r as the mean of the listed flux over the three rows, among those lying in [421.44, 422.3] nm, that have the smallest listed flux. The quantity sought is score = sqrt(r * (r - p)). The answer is 36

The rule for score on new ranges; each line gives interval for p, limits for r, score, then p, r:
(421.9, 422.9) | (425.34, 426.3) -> 66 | 77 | 115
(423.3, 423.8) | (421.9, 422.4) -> 58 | 115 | 140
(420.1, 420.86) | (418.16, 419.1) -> 29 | 109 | 116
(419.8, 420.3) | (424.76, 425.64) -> 6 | 111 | 111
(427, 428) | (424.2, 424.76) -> 19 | 108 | 112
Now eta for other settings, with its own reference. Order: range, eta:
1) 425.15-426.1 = 425.489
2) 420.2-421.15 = 421.103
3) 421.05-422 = 421.103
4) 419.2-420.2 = 420.134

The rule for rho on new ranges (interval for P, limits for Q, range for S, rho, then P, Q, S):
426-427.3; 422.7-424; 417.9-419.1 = 34.1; 11.3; 11.13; 11.7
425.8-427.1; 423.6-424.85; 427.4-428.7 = 34.1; 11.5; 11.36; 11.2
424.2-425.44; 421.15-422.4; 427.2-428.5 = 34.1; 11.3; 11.54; 11.3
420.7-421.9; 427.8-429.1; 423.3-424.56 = 33.6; 11.3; 11.06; 11.2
